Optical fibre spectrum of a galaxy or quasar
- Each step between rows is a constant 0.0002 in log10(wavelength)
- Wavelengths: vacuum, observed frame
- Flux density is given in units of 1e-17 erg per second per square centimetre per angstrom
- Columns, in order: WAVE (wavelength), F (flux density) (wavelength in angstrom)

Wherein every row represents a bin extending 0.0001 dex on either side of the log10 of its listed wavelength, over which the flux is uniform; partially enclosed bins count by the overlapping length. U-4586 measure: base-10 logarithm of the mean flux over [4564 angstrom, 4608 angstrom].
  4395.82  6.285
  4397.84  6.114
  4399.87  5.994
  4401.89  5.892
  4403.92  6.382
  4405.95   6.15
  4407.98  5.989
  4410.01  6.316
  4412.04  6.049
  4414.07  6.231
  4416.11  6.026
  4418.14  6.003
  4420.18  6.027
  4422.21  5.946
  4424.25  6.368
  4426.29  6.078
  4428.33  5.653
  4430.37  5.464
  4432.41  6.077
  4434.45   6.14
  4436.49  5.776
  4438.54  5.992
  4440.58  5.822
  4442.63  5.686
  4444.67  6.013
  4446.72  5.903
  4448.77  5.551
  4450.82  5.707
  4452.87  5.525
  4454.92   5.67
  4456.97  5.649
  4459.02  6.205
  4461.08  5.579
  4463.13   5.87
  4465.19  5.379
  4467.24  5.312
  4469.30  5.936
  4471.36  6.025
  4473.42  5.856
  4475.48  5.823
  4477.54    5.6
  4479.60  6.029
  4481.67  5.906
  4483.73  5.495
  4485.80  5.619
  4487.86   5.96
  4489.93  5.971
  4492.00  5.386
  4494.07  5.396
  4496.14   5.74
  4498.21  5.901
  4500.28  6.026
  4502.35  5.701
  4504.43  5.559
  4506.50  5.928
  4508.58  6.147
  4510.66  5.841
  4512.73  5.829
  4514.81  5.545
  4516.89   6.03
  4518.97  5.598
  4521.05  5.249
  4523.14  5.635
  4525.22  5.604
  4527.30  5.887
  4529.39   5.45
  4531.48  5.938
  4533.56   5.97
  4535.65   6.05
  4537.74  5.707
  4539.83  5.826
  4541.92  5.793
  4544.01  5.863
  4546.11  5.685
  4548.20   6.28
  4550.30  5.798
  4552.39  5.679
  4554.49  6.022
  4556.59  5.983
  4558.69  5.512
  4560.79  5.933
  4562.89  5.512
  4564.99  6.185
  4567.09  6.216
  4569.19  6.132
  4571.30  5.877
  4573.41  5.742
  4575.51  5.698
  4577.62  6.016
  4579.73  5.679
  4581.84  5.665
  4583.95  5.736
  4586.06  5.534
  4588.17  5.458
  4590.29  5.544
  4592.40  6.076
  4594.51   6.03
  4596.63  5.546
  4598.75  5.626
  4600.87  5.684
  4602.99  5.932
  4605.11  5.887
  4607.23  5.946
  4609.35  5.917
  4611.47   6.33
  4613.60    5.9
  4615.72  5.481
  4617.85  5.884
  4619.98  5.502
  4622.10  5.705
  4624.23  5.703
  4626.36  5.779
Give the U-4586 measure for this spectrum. 0.765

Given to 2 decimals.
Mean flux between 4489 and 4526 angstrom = 5.73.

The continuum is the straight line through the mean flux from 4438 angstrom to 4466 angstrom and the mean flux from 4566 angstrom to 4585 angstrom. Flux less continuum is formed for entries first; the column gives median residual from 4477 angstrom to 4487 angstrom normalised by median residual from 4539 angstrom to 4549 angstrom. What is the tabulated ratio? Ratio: 33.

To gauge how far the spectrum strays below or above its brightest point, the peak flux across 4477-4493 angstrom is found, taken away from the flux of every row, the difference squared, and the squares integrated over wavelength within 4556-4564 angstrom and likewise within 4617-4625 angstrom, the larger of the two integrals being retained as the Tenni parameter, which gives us 1.15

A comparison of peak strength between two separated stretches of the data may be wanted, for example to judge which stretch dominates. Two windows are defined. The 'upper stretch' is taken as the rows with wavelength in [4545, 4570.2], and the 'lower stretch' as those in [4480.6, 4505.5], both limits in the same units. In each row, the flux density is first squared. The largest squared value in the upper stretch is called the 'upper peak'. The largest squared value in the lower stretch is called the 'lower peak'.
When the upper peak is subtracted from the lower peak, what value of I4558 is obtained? -3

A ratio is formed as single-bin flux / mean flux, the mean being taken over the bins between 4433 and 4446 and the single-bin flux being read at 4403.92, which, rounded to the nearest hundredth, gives 1.08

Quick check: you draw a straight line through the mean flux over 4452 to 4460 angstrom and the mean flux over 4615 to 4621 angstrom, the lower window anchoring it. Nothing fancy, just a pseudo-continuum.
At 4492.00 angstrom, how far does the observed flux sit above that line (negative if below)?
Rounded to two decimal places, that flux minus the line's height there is -0.35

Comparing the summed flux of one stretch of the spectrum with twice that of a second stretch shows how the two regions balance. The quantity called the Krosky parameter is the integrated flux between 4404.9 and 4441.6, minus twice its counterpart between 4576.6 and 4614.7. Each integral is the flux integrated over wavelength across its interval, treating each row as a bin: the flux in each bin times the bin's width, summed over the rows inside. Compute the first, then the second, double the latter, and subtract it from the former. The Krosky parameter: -222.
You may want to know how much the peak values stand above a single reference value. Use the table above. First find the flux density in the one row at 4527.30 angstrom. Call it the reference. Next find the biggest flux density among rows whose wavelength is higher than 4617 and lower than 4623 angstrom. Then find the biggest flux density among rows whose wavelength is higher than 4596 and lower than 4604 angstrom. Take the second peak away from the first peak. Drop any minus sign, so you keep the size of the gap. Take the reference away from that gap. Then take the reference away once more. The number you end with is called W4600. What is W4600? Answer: -11.7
